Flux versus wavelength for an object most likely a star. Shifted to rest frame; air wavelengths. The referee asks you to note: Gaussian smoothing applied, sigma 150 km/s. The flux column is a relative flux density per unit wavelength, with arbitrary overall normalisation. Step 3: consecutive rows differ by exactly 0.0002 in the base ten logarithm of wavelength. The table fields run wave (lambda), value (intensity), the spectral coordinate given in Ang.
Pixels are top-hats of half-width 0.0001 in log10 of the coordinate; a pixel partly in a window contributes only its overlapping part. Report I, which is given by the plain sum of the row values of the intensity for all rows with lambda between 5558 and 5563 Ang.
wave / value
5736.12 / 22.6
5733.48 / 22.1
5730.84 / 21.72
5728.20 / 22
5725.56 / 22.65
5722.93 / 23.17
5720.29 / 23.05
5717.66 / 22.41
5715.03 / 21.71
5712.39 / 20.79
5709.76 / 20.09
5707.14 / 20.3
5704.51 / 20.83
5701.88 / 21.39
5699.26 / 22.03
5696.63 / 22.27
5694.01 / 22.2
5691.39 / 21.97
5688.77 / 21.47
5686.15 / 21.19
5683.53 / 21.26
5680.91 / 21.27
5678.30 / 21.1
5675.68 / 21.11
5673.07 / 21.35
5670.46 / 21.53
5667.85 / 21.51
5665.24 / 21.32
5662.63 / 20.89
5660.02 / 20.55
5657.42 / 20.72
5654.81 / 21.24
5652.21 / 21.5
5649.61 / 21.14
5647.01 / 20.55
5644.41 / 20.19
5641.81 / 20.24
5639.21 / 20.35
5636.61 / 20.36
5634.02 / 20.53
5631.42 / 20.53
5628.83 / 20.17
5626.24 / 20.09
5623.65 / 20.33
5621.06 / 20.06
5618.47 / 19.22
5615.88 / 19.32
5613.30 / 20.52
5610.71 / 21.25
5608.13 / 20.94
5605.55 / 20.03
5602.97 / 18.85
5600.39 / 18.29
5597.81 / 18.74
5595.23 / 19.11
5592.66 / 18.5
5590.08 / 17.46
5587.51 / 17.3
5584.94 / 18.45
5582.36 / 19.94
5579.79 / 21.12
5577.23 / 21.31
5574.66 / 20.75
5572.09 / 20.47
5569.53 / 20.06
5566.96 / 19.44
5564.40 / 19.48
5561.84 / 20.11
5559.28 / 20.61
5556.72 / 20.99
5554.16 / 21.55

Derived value 40.7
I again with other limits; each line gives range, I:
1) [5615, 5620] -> 38.5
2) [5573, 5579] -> 42.1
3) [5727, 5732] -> 43.7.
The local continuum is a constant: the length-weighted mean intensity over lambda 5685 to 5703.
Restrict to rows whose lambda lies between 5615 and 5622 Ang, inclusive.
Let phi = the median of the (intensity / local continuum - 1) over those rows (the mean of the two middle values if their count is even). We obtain -0.114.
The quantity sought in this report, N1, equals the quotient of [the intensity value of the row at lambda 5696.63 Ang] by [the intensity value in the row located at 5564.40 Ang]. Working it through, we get 1.14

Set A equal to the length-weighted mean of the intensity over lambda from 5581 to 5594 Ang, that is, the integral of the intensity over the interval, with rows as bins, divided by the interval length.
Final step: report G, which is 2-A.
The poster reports -16.3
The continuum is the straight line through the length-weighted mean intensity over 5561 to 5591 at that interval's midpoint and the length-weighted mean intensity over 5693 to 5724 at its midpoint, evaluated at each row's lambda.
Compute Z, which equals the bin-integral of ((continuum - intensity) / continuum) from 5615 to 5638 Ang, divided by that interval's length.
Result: 0.017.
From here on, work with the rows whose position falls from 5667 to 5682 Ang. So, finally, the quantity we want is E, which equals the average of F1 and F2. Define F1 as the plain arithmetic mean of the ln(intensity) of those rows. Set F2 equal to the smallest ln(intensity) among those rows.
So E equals 3.054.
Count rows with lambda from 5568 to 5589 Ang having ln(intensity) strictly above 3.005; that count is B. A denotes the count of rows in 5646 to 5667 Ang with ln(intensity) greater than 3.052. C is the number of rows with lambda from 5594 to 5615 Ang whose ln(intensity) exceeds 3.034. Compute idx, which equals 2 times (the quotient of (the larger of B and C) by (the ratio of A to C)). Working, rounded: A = 3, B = 4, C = 2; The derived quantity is 5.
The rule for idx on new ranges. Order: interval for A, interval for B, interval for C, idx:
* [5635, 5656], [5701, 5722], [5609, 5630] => 7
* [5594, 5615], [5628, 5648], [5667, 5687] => 128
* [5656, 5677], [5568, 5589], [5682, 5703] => 32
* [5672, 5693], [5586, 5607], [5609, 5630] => 0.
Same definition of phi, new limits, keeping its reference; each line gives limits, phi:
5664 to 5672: -0.013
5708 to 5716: -0.046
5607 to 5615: -0.040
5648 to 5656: -0.026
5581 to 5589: -0.154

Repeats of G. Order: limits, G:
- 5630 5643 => -18.4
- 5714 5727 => -20.6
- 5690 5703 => -20.0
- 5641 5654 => -18.8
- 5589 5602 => -16.4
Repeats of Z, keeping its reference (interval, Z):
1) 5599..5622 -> 0.019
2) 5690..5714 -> 0.011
